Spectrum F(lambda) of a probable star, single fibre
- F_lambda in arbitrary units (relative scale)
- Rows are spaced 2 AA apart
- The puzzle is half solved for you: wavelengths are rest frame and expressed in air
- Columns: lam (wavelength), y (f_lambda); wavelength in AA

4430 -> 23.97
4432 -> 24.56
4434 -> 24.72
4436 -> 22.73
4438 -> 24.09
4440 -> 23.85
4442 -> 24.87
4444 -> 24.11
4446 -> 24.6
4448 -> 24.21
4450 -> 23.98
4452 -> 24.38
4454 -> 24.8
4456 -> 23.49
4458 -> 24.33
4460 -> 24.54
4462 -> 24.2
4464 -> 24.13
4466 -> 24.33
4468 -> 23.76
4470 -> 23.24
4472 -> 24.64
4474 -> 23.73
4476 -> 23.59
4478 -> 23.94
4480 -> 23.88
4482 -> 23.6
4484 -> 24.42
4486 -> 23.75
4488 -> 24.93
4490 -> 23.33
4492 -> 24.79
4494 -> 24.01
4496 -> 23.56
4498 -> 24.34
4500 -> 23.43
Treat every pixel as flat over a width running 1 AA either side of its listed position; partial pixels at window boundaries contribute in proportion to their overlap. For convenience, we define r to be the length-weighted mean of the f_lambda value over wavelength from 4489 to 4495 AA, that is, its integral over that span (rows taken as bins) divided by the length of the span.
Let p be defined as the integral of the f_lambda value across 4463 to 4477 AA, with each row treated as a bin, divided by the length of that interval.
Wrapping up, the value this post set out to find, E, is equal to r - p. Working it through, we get 0.13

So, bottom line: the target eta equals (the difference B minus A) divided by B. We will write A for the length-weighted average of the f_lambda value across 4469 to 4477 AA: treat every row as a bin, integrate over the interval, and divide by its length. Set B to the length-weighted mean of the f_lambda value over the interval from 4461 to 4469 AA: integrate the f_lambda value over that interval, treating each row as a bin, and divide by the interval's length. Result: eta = 0.013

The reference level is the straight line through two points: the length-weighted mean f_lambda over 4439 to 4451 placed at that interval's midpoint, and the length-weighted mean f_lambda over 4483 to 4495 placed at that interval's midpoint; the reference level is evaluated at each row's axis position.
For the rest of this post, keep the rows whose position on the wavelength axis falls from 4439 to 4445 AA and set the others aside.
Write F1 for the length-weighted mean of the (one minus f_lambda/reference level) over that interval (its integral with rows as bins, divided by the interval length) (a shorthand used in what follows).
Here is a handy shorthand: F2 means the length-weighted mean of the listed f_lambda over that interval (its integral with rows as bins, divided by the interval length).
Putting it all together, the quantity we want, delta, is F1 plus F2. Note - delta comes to 24.3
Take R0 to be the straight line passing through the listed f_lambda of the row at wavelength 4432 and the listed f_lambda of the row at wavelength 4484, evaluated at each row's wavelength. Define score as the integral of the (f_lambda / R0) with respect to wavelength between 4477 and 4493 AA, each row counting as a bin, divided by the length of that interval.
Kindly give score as 0.986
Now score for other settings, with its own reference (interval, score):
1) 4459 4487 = 0.981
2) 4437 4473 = 0.988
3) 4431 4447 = 0.986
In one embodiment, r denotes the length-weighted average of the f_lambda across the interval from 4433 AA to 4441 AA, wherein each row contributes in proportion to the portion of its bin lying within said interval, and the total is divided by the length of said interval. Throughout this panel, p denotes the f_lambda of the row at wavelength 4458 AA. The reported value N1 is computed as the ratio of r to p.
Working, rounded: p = 24.33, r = 23.8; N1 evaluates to 0.98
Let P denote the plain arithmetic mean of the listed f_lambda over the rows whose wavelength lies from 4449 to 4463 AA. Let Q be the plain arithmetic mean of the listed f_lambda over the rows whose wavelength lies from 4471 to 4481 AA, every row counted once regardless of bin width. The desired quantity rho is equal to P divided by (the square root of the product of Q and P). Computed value 1.01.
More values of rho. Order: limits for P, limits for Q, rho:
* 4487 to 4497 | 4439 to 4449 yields 1.00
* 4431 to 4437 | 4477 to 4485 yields 1.00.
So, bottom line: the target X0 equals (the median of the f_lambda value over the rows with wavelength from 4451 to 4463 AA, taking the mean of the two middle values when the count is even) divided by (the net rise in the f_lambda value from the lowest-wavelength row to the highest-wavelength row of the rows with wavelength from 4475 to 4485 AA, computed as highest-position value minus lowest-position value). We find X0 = 29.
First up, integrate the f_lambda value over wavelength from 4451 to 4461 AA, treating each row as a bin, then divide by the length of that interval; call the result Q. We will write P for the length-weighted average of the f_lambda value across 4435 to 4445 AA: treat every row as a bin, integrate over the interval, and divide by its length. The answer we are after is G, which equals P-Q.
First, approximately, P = 23.93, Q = 24.3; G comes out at -0.4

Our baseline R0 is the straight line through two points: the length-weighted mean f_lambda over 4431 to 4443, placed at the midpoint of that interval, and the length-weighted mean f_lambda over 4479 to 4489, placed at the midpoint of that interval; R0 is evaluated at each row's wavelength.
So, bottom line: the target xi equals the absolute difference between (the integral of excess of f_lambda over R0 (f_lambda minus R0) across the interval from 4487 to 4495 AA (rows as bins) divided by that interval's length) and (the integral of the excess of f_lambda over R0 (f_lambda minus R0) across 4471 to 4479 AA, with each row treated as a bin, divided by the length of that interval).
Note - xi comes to 0.30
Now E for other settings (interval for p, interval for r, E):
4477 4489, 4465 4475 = -0.15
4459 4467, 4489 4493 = -0.24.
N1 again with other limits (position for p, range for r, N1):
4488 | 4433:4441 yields 0.96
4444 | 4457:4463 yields 1.01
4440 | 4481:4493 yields 1.01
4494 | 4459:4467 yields 1.01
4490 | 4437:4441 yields 1.03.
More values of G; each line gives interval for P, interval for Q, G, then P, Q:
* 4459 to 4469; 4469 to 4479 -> 0.4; 24.19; 23.8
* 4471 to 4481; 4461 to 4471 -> 0.0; 23.96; 23.9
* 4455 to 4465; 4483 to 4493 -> -0.1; 24.14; 24.2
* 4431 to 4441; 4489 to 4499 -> 0.0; 23.99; 24.0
